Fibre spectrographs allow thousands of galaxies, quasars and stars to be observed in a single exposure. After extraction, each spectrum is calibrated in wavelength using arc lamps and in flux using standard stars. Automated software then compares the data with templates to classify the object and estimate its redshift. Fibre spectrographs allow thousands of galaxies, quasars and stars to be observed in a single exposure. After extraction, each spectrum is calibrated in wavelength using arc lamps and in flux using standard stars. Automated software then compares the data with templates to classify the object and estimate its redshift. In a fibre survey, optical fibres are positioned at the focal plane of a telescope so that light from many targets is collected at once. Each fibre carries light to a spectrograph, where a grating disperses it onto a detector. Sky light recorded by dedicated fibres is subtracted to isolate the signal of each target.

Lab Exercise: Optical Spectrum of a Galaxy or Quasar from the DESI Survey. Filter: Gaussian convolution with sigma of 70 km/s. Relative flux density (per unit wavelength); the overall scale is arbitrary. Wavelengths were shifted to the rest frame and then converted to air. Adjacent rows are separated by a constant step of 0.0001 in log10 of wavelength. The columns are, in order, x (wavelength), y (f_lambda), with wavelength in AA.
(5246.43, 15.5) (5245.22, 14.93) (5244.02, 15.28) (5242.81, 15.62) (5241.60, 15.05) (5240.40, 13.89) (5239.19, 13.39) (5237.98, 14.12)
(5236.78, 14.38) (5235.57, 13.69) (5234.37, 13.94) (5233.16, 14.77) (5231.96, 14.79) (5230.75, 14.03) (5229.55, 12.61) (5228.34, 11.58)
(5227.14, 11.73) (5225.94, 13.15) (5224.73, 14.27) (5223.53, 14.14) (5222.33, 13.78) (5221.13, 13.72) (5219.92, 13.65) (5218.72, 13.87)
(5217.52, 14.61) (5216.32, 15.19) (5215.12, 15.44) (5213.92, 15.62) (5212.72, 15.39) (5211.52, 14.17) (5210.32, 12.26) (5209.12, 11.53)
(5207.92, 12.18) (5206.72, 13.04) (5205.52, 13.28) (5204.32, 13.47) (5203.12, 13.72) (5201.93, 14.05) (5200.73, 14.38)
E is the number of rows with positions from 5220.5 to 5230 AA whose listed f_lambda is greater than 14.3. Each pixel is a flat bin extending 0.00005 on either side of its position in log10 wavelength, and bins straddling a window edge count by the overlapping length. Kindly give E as 0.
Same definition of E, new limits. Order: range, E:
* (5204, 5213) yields 1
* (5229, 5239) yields 3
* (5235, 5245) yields 4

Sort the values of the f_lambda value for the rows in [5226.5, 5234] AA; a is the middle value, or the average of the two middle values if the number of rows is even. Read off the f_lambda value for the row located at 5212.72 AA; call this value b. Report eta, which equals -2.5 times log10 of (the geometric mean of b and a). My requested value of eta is -2.89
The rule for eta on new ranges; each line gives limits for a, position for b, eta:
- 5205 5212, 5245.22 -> -2.85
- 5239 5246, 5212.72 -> -2.95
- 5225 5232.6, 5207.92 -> -2.74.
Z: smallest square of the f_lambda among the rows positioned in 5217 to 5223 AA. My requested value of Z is 186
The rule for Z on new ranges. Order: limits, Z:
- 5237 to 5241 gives 179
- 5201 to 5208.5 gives 148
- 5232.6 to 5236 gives 187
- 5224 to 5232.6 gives 134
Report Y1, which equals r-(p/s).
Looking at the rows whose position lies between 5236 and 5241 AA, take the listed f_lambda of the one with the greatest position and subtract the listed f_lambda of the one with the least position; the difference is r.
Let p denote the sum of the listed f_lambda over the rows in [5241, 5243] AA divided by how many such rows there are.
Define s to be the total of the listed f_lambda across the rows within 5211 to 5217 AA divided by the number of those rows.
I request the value -1.5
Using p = 15.3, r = -0.5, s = 15.2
